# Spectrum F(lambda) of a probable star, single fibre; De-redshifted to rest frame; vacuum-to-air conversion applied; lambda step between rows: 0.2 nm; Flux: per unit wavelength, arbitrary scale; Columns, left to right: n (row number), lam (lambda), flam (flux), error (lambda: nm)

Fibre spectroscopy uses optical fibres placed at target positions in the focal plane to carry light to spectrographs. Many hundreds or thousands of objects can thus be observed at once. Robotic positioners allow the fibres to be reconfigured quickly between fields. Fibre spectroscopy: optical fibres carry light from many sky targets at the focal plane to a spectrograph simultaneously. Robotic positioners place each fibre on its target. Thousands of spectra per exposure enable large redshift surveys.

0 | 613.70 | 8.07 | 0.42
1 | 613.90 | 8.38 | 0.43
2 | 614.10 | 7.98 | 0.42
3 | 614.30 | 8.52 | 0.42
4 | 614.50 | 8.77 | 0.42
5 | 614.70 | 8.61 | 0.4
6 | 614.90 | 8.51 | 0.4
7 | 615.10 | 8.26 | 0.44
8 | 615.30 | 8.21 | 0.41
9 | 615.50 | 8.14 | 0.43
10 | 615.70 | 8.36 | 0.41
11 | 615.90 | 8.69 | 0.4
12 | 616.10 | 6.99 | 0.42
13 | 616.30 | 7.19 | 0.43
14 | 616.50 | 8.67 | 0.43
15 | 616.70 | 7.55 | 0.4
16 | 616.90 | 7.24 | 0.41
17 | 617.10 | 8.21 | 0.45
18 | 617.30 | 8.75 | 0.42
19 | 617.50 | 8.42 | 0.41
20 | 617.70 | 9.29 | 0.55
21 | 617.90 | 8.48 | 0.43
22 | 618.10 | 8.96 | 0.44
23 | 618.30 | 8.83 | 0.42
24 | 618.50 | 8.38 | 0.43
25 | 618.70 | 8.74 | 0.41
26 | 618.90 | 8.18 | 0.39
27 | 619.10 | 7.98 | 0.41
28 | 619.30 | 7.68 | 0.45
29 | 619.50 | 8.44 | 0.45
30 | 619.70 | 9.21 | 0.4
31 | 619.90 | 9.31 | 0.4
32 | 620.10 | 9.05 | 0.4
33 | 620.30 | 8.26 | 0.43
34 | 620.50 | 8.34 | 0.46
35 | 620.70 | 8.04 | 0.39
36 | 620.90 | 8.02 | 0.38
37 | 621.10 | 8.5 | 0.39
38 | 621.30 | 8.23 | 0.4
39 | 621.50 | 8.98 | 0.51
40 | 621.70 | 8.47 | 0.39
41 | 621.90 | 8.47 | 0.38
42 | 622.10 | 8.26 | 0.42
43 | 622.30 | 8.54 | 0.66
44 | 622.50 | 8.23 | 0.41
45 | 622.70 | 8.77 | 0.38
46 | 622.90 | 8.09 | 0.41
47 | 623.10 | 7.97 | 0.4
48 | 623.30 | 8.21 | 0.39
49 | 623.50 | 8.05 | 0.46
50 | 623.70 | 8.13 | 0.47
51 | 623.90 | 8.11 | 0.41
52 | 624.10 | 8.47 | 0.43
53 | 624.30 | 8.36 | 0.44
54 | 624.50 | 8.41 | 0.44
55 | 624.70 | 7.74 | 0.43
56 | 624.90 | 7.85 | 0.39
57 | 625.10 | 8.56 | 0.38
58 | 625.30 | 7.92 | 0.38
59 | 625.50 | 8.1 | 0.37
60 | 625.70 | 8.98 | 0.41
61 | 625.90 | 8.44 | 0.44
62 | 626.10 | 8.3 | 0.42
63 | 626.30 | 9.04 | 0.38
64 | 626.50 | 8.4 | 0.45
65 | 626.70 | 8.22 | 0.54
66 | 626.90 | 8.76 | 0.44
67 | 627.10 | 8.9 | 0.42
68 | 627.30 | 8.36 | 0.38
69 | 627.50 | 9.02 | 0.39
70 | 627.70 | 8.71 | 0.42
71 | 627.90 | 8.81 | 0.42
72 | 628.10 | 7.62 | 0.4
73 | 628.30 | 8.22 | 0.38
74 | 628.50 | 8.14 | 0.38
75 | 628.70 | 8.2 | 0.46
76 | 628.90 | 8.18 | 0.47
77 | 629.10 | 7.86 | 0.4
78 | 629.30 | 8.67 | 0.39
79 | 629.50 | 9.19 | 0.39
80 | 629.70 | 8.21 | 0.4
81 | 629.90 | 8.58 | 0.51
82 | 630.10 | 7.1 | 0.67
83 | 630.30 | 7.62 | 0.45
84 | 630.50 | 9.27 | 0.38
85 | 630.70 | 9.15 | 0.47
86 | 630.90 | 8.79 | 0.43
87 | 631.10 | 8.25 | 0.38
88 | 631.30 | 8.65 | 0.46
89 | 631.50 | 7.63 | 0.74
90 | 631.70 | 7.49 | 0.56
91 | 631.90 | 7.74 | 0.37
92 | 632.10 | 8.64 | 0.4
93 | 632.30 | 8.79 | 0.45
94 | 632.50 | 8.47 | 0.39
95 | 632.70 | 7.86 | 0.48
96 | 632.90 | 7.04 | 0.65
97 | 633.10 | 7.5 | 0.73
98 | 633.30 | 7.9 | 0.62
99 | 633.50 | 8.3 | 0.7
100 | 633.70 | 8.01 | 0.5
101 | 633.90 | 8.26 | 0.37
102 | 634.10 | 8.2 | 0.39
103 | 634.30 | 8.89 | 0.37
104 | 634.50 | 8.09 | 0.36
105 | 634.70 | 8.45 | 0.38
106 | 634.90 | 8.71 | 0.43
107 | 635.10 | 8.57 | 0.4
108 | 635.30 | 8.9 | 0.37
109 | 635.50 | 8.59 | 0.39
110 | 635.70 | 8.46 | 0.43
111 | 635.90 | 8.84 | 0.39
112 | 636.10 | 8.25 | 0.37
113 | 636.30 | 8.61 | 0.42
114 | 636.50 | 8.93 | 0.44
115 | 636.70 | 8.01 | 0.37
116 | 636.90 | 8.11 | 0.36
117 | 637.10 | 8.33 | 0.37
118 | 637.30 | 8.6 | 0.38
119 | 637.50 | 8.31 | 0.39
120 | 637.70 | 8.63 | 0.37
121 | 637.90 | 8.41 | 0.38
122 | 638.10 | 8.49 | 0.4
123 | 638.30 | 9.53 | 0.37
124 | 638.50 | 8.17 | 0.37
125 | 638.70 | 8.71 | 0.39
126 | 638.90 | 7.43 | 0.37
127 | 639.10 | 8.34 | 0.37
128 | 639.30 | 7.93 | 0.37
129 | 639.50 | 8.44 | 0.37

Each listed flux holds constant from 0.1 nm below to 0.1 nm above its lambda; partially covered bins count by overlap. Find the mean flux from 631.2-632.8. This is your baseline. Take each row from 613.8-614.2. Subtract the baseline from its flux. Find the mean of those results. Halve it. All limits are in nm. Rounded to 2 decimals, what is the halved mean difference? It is 0.01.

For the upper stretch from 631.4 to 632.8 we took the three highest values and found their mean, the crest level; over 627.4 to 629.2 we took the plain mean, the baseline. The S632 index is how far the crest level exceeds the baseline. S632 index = 0.3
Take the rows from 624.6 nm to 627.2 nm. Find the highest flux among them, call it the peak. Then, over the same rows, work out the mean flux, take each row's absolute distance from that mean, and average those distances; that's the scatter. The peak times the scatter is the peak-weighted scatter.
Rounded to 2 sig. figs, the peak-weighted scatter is 3.2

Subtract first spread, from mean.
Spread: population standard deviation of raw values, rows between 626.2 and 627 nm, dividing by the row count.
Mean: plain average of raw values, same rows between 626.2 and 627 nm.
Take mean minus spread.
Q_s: 8.3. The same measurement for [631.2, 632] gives 7.4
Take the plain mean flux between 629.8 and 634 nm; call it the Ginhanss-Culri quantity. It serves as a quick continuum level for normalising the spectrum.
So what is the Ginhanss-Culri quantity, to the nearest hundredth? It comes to 8.14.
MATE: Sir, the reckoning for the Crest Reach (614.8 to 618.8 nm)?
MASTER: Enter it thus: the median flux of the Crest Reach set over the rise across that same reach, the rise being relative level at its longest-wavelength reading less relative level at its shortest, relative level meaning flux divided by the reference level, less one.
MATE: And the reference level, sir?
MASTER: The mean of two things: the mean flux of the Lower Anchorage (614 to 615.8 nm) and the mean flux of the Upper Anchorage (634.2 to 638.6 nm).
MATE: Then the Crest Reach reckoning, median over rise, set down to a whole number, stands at 309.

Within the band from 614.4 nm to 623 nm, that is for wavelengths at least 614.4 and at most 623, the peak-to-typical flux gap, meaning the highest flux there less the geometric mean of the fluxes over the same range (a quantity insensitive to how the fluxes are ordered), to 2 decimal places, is 0.95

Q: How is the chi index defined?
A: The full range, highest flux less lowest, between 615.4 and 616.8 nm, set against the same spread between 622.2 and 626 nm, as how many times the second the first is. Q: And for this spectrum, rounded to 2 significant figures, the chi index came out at 1.4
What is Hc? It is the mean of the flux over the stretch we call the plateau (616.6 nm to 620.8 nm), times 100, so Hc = 844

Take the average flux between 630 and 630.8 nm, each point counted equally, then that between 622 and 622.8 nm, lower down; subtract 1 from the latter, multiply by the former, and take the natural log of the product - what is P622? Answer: 4.12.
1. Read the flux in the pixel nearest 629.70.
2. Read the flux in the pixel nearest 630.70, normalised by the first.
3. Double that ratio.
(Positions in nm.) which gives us 2.23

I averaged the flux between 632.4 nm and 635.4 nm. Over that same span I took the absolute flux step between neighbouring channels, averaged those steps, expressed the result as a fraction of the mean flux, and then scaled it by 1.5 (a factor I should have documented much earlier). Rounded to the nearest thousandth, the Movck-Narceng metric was 0.077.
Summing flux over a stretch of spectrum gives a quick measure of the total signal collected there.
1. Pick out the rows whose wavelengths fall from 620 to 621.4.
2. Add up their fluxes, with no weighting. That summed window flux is 58.4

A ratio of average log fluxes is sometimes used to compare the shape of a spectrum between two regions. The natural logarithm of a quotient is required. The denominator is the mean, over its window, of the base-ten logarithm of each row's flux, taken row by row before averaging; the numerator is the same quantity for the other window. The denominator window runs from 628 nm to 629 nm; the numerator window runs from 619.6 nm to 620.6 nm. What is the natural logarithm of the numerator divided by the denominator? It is 0.042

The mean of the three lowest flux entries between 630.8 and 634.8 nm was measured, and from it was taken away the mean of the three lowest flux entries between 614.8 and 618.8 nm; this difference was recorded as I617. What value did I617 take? 0.20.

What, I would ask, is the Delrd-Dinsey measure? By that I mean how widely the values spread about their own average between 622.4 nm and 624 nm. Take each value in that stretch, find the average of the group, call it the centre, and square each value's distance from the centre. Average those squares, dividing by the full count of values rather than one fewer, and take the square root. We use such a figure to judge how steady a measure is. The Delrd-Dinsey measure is 0.23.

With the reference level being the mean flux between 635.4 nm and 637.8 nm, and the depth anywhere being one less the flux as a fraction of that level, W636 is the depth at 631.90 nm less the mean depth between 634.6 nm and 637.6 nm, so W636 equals 0.09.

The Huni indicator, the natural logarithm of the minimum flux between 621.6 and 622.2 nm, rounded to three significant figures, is 2.11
